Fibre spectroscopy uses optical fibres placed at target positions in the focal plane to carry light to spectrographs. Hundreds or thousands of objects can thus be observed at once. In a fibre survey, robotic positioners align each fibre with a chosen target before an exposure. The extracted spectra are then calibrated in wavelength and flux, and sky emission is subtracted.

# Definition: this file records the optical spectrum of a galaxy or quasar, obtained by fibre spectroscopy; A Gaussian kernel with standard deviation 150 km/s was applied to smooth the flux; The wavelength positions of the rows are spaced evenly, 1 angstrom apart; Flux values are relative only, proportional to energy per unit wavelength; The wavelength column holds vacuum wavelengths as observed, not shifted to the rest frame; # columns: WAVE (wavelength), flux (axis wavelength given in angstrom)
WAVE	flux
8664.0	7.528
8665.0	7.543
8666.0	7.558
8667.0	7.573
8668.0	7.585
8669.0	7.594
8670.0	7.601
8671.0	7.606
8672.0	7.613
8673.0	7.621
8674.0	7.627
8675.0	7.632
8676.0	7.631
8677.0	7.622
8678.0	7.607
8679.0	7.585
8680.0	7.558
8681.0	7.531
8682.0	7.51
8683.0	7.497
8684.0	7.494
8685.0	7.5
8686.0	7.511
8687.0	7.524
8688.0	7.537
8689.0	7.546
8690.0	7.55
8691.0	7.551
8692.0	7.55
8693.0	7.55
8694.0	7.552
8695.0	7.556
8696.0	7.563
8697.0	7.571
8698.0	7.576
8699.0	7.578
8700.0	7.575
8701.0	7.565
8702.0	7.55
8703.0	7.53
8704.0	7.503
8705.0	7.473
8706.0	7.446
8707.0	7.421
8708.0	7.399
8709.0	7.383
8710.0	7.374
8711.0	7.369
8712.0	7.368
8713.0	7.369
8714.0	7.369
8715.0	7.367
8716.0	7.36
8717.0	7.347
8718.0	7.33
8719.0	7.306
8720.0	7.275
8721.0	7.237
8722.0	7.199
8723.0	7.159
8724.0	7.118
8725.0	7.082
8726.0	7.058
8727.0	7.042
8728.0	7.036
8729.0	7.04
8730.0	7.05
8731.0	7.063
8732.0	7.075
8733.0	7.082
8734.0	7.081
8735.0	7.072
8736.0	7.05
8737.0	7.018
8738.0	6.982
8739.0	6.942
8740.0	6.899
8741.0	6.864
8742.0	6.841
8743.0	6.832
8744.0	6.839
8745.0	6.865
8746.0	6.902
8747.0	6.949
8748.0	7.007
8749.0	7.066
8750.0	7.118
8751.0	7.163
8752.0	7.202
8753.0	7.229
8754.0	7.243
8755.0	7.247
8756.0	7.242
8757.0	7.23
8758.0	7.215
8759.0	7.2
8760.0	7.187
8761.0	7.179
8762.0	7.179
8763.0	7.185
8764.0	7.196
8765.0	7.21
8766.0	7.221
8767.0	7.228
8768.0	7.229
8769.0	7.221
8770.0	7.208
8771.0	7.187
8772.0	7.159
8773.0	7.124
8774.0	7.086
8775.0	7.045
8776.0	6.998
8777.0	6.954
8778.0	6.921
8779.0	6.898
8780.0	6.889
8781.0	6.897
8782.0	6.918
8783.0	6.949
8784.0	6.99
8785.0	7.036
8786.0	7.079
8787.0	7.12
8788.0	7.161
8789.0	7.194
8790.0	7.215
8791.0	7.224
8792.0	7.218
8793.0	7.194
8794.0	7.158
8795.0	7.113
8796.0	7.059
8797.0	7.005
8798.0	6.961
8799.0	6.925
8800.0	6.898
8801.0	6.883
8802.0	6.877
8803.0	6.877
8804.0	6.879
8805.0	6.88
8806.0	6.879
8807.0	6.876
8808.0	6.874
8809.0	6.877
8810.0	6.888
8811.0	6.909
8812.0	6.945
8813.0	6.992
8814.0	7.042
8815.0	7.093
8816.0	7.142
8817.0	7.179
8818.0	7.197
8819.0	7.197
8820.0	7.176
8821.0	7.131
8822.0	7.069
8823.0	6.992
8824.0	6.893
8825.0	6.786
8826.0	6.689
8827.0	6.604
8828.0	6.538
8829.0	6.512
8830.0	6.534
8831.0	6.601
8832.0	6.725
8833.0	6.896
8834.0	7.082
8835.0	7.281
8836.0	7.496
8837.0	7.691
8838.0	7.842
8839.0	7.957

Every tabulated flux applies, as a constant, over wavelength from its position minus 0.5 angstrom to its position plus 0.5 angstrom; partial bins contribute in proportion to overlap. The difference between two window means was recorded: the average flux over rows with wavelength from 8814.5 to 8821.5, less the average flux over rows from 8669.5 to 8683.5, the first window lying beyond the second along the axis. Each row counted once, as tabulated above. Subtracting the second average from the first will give -0.43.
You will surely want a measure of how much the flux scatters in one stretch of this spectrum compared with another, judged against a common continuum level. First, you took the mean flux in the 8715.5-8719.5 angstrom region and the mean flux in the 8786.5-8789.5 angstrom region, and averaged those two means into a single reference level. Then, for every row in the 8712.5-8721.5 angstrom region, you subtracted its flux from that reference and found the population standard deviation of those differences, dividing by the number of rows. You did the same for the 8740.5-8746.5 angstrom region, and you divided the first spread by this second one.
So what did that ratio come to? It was 1.9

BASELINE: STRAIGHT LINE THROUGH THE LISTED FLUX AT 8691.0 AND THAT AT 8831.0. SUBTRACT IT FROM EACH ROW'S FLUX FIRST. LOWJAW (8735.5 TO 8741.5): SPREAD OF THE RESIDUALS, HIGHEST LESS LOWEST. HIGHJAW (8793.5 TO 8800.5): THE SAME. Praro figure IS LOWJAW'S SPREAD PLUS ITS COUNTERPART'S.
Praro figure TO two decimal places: 0.37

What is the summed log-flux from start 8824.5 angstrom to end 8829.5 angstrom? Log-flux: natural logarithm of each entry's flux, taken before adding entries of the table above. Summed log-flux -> 9.5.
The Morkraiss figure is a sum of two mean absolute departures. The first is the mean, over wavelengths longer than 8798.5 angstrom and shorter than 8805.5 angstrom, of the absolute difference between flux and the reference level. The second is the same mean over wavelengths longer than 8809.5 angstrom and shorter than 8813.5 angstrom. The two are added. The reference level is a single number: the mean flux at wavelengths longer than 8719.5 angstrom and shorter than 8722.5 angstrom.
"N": 0.65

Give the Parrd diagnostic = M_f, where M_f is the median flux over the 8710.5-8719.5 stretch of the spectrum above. 7.37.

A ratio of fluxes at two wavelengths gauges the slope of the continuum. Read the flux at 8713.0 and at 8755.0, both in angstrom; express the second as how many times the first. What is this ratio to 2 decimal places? 0.98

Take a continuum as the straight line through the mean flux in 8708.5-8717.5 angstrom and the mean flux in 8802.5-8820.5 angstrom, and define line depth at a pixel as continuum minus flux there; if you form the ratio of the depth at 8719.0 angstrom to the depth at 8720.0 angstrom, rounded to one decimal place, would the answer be 0.6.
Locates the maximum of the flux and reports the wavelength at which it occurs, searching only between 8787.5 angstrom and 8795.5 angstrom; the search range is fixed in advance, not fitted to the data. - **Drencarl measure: 8791.0 angstrom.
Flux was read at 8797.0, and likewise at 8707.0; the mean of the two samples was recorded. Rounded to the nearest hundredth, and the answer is 7.21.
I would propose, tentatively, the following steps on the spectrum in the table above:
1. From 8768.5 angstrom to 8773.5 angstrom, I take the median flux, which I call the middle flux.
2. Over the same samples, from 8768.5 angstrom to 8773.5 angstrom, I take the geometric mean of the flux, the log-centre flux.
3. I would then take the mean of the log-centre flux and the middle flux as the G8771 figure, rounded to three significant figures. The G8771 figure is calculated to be 7.18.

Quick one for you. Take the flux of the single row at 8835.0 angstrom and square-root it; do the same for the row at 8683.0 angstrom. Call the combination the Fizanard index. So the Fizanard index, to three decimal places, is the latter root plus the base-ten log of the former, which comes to 3.169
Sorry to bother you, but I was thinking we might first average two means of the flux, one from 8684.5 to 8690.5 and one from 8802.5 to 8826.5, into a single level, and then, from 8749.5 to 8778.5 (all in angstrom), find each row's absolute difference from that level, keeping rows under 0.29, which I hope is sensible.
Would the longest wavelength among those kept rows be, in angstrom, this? 8776.0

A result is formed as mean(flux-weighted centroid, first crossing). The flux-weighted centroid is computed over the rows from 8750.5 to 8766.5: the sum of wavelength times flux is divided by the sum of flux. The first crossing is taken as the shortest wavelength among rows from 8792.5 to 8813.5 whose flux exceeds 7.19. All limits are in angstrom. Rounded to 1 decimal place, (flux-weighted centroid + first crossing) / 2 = 8775.7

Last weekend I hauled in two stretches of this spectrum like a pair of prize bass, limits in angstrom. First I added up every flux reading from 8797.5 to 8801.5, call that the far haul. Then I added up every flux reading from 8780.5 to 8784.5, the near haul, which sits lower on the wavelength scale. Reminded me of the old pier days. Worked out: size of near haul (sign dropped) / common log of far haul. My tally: 19.25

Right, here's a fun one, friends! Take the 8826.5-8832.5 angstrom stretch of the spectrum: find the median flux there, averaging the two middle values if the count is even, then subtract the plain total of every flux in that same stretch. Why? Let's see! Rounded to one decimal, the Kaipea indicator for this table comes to -32.9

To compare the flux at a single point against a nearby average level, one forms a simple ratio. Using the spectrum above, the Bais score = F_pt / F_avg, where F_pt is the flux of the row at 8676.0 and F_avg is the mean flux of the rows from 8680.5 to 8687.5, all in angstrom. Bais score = 1.02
